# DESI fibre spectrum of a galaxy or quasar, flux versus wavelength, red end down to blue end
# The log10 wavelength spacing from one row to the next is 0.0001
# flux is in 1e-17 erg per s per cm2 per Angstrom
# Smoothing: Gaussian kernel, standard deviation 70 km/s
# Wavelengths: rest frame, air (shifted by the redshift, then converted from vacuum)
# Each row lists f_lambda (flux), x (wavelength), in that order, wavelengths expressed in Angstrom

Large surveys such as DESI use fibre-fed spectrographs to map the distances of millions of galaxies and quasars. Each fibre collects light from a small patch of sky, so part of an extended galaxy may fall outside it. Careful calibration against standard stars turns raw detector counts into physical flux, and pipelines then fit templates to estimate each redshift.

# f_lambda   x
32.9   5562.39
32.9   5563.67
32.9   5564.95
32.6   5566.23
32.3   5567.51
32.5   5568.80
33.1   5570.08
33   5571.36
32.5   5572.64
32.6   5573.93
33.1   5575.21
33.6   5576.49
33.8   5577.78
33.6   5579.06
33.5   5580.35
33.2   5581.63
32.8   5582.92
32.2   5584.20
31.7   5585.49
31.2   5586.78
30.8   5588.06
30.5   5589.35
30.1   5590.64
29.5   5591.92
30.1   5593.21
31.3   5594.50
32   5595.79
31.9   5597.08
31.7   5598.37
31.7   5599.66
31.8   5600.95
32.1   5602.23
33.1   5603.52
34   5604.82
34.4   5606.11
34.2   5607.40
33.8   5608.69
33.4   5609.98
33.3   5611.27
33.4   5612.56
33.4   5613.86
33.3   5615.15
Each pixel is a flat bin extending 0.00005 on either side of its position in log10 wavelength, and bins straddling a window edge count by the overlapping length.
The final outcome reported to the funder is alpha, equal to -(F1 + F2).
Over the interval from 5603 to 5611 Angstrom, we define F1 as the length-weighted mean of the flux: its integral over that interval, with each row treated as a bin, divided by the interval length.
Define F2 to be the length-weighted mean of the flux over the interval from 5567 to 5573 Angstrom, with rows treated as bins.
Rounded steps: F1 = 33.8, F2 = 32.7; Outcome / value -66.5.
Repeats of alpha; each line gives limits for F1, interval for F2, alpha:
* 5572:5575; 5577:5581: -66.2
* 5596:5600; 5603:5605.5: -65.2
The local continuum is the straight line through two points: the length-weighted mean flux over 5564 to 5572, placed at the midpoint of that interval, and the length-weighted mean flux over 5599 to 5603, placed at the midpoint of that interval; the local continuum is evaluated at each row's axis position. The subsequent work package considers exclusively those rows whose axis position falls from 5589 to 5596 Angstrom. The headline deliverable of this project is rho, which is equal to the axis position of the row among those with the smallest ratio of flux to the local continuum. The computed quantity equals 5591.92 Angstrom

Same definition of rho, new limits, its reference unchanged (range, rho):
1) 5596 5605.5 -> 5598.37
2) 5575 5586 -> 5585.49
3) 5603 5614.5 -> 5603.52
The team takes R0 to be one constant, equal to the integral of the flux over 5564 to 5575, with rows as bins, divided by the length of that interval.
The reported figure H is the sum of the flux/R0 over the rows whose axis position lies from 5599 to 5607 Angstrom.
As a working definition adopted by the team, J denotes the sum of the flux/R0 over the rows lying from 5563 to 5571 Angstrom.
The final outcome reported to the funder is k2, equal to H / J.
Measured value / 1.00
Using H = 6.02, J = 6.00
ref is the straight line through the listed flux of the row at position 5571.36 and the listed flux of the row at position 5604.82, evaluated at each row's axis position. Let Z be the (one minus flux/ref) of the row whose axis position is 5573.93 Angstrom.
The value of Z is 0.014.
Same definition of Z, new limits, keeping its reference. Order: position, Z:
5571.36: 0.000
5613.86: 0.025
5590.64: 0.104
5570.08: -0.004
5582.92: 0.016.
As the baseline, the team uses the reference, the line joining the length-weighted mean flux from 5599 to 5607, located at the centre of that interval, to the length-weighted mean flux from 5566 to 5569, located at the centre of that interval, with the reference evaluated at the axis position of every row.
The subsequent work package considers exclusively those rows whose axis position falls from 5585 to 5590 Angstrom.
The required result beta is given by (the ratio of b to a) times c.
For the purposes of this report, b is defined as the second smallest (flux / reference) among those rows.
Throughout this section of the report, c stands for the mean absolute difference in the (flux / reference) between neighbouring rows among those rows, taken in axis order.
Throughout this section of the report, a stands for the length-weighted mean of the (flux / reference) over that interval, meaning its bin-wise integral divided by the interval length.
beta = 0.013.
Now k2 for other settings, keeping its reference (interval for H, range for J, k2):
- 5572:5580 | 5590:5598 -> 1.08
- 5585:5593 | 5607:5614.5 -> 0.91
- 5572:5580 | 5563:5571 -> 1.01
